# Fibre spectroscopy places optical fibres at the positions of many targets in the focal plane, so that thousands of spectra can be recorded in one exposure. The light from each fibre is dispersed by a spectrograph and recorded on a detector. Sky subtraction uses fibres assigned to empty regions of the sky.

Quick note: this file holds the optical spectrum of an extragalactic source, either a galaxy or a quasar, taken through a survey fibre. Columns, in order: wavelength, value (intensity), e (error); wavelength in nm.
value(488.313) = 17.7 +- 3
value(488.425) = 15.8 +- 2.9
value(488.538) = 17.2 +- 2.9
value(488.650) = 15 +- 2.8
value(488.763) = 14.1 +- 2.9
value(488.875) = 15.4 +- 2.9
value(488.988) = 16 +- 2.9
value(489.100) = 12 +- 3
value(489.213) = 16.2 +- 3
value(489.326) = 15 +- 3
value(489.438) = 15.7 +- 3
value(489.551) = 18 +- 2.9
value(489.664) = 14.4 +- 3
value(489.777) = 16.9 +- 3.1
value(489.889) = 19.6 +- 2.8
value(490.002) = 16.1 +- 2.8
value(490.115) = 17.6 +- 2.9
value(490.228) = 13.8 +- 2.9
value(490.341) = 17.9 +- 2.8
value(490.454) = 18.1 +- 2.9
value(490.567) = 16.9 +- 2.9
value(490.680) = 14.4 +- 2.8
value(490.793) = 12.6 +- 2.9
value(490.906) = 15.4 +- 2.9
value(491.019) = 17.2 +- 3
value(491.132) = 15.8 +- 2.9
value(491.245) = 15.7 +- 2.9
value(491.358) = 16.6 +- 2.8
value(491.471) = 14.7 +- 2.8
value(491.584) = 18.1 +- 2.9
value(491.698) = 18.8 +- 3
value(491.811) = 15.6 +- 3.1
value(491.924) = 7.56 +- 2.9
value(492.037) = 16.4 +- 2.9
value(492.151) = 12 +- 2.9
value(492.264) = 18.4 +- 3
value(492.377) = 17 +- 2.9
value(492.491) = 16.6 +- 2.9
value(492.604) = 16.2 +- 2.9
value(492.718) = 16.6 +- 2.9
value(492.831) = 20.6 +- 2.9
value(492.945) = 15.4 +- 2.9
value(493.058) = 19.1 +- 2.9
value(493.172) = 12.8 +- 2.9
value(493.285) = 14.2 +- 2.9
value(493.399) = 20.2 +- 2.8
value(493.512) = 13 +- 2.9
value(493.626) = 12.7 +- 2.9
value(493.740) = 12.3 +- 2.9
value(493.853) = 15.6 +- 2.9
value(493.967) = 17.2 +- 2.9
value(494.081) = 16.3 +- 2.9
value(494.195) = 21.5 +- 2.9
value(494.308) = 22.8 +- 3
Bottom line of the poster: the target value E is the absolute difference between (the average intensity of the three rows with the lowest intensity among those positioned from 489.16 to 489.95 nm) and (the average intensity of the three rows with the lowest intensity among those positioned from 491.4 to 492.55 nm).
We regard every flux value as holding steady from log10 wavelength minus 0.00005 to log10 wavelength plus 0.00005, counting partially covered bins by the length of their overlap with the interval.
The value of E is 3.6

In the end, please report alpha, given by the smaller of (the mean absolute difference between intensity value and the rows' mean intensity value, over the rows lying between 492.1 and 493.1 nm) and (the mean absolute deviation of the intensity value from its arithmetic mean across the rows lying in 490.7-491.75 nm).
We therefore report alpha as 1.40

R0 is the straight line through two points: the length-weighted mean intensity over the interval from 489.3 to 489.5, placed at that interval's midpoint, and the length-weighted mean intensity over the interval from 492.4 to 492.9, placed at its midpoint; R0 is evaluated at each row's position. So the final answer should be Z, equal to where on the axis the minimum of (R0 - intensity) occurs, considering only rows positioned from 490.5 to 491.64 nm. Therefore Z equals 491.584 nm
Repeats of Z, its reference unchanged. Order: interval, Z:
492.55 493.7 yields 492.831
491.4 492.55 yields 491.698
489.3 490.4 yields 489.889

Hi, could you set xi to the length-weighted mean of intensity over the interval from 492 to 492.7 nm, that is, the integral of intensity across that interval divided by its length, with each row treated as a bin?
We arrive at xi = 16.1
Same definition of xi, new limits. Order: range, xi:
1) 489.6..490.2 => 16.8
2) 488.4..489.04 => 15.6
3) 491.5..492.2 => 14.8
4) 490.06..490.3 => 15.8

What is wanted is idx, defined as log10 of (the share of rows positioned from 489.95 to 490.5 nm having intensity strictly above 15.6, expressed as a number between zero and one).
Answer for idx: -0.10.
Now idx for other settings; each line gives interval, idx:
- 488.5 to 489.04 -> -0.40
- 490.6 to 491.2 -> -0.40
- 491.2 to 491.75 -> -0.10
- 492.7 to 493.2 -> -0.22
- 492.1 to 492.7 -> -0.10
